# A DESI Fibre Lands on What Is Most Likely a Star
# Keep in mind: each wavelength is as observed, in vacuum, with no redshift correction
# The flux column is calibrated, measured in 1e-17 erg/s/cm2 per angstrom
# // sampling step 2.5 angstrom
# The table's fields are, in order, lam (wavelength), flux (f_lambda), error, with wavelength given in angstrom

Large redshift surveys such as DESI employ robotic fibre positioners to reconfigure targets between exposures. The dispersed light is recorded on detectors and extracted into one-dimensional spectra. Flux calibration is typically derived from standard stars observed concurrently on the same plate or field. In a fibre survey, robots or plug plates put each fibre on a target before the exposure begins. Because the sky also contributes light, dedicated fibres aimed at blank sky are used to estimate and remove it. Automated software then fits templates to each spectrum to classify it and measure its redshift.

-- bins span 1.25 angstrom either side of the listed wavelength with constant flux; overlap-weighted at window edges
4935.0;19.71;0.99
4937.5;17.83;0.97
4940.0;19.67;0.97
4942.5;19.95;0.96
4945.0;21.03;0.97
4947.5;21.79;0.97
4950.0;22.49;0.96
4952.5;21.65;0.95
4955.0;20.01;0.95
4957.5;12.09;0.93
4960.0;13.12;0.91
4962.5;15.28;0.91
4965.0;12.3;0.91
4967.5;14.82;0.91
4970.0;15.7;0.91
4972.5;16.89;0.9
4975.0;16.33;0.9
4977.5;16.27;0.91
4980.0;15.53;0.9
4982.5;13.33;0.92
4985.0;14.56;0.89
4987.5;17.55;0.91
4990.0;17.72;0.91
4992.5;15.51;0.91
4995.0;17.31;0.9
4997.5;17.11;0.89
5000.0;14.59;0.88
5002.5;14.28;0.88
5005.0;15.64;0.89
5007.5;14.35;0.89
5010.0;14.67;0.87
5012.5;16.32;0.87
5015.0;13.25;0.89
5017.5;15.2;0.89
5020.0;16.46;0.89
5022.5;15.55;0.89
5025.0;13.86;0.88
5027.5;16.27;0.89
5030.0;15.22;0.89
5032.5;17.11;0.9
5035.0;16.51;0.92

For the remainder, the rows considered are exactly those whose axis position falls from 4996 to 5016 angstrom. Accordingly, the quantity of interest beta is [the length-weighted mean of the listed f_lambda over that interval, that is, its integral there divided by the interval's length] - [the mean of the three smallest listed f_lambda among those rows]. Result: 1.12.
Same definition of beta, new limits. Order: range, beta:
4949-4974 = 3.87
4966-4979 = 0.33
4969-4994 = 1.49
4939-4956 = 1.10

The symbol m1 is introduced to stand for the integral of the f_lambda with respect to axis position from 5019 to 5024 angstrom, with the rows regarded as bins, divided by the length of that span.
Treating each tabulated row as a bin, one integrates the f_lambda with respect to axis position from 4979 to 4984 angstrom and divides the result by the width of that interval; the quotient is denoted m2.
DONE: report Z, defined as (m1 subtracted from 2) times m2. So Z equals -200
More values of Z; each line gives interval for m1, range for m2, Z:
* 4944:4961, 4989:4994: -281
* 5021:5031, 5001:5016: -196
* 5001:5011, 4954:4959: -200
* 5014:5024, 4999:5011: -193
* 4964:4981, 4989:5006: -215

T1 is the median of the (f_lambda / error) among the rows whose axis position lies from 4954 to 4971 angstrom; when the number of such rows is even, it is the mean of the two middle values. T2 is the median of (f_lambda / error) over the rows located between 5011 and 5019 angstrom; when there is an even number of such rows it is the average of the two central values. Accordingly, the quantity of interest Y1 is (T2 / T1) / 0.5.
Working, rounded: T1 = 16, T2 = 17.1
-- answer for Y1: 2.10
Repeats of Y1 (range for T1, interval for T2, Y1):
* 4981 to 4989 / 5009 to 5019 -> 2.07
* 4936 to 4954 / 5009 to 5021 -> 1.58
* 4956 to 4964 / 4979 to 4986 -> 2.27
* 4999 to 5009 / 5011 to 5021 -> 2.17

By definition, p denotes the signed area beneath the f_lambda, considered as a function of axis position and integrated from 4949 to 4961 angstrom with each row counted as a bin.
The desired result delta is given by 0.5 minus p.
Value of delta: -214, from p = 214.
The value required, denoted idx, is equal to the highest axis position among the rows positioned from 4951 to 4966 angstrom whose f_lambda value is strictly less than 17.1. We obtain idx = 4965.0 angstrom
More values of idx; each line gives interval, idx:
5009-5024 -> 5022.5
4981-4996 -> 4992.5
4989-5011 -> 5010.0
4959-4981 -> 4980.0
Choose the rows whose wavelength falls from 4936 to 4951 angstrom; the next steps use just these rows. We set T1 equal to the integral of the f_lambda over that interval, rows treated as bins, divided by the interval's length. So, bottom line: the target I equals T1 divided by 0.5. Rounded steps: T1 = 20.4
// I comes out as 41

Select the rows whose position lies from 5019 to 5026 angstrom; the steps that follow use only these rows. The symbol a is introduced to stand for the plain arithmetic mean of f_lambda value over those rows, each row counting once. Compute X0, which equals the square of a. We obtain 234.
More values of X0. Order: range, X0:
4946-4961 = 343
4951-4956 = 434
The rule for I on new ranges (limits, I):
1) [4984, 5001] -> 33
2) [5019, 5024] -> 32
